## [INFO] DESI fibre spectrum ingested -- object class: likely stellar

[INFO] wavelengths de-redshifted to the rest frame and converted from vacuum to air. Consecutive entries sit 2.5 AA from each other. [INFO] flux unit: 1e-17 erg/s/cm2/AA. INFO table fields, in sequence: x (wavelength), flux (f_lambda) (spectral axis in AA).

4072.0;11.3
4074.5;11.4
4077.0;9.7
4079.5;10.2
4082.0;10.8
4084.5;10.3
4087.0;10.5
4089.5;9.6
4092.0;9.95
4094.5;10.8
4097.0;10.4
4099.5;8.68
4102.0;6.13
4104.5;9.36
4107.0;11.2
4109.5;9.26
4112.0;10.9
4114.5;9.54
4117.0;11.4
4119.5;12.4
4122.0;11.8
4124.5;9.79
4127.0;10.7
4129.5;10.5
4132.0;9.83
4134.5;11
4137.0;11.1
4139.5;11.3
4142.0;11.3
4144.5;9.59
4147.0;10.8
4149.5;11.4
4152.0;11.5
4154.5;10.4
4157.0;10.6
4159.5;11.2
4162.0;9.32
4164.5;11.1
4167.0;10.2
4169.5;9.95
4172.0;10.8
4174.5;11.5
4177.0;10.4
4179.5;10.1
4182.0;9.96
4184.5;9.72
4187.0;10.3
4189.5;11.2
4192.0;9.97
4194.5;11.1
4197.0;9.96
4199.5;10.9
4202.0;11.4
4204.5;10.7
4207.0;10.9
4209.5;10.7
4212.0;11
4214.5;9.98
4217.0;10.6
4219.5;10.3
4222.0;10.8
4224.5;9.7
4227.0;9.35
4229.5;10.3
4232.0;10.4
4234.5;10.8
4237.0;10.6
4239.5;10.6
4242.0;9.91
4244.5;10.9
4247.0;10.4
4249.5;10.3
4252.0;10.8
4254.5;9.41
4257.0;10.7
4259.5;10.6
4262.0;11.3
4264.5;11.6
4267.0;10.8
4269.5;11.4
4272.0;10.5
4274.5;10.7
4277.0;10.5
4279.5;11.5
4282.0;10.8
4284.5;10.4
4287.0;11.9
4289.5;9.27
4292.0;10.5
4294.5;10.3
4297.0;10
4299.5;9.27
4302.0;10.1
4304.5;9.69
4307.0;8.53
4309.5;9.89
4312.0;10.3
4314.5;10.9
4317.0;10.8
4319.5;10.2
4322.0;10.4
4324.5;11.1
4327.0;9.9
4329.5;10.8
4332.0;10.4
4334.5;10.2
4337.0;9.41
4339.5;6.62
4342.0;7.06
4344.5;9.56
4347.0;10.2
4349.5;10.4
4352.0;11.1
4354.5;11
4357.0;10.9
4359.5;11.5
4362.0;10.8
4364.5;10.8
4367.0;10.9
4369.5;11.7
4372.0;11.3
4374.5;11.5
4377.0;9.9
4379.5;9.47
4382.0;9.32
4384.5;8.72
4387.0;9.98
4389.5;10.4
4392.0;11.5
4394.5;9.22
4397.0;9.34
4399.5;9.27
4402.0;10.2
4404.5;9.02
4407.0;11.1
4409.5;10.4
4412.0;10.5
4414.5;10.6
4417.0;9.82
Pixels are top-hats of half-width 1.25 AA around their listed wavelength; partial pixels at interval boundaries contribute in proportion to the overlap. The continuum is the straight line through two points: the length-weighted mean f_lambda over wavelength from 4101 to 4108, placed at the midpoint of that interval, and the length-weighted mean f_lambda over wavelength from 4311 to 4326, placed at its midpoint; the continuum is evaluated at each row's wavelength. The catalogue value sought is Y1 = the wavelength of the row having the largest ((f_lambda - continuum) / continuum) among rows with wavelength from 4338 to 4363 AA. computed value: 4359.5 AA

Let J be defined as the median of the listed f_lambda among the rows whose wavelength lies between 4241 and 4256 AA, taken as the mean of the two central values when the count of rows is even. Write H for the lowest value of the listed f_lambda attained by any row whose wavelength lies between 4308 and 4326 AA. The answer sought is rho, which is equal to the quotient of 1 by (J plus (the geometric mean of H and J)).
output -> 0.0489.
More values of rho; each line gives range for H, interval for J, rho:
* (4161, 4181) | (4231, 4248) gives 0.0487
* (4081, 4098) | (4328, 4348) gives 0.0510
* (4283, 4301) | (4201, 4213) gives 0.0477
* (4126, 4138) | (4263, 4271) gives 0.0455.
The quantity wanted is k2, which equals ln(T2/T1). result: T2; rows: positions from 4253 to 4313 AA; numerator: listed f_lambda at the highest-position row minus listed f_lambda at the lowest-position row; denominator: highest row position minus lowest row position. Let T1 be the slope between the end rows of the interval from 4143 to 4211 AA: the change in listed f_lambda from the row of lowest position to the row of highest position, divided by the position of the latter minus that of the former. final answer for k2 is -0.1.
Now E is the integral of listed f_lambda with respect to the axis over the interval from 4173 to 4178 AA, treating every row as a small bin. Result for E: 55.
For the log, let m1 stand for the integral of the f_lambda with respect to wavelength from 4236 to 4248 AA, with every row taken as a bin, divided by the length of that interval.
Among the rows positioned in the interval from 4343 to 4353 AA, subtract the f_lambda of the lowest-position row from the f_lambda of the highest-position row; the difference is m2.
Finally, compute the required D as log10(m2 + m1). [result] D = 1.08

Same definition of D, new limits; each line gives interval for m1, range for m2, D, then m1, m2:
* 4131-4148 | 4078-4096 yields 1.05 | 10.7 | 0.6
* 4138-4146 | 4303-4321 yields 1.05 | 10.7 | 0.5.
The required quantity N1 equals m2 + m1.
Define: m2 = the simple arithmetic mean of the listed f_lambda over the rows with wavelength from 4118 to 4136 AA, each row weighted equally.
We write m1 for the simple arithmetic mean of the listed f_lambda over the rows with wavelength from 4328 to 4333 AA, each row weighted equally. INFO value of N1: 21.5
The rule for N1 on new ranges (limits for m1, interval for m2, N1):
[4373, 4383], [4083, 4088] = 20.4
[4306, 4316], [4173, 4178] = 20.9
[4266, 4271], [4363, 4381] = 21.9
